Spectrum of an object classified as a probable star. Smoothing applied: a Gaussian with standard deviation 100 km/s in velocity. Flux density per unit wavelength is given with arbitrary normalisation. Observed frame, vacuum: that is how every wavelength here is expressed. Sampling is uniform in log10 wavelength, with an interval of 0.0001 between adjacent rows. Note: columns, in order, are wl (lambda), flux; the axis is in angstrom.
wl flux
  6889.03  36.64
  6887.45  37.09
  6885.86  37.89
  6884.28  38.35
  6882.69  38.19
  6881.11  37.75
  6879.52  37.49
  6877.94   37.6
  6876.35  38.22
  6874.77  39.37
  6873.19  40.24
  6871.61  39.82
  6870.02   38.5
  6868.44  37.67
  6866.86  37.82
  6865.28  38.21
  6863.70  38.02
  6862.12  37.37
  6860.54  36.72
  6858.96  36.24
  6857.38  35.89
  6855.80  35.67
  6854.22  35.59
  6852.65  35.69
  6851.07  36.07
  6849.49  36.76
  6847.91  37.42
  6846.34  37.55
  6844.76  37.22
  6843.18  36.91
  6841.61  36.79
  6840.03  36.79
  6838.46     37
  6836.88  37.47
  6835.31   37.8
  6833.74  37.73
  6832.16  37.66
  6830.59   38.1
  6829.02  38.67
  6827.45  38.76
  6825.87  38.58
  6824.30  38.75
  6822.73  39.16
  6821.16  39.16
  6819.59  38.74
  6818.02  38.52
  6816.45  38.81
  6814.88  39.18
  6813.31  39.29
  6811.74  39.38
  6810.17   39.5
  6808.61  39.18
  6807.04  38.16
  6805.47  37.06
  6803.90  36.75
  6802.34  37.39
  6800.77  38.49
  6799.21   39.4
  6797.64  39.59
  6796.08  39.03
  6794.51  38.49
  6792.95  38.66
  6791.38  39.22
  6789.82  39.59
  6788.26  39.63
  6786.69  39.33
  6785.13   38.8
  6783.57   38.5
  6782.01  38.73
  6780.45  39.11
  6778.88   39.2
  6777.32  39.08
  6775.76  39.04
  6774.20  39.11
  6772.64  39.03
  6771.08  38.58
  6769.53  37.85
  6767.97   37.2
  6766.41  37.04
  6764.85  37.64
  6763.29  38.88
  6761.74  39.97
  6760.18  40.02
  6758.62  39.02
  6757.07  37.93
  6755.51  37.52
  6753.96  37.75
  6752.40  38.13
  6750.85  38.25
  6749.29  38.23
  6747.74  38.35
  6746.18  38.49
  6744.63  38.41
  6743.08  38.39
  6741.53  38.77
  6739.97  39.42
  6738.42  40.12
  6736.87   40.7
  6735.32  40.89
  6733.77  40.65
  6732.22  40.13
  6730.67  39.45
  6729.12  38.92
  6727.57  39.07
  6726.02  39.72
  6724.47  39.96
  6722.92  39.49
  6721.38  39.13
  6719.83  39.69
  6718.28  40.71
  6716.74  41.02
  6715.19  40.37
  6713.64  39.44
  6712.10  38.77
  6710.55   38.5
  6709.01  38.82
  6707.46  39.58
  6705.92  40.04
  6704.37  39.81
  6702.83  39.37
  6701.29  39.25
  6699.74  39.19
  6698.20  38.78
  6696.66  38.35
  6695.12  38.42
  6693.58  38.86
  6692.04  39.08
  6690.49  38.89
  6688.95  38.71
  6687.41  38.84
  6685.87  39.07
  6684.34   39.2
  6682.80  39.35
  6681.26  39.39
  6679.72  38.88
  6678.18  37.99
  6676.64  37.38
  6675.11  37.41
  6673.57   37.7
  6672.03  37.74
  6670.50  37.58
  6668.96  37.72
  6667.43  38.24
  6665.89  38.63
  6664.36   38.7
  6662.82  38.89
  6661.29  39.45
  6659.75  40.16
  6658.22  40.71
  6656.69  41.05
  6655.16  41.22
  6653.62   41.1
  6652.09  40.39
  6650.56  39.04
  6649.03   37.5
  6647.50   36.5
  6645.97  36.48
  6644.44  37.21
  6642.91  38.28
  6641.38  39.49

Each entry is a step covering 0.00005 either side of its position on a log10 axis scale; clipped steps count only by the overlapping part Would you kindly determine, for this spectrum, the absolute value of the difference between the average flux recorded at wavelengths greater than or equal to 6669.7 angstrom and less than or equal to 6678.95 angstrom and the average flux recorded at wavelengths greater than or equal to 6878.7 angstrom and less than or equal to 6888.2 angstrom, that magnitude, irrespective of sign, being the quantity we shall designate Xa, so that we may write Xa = 0.16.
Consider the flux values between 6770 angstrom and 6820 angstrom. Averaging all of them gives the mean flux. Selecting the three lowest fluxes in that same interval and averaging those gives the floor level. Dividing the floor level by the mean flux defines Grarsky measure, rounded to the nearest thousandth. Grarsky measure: 0.955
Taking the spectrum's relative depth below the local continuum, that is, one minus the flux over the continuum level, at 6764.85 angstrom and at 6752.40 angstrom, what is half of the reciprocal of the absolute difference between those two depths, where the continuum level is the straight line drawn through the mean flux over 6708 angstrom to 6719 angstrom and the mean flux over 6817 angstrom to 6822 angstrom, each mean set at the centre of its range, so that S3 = 50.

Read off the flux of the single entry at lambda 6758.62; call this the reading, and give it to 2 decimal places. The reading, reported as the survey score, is 39.02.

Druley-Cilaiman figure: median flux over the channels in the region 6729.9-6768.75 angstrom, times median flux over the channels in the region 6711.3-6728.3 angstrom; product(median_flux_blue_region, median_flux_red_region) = 1528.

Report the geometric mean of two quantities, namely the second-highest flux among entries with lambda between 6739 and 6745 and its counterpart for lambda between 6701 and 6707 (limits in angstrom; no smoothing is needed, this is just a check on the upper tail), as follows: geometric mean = 39.3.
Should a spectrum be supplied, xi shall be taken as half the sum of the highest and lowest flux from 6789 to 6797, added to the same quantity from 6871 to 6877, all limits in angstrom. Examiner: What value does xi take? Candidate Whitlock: 78.3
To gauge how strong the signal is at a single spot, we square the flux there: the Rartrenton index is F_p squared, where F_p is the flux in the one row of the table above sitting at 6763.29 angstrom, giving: 1512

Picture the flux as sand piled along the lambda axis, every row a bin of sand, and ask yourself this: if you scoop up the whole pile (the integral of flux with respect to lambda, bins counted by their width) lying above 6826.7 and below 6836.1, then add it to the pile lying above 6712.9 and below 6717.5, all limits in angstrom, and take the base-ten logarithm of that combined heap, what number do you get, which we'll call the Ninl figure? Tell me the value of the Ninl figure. 2.74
